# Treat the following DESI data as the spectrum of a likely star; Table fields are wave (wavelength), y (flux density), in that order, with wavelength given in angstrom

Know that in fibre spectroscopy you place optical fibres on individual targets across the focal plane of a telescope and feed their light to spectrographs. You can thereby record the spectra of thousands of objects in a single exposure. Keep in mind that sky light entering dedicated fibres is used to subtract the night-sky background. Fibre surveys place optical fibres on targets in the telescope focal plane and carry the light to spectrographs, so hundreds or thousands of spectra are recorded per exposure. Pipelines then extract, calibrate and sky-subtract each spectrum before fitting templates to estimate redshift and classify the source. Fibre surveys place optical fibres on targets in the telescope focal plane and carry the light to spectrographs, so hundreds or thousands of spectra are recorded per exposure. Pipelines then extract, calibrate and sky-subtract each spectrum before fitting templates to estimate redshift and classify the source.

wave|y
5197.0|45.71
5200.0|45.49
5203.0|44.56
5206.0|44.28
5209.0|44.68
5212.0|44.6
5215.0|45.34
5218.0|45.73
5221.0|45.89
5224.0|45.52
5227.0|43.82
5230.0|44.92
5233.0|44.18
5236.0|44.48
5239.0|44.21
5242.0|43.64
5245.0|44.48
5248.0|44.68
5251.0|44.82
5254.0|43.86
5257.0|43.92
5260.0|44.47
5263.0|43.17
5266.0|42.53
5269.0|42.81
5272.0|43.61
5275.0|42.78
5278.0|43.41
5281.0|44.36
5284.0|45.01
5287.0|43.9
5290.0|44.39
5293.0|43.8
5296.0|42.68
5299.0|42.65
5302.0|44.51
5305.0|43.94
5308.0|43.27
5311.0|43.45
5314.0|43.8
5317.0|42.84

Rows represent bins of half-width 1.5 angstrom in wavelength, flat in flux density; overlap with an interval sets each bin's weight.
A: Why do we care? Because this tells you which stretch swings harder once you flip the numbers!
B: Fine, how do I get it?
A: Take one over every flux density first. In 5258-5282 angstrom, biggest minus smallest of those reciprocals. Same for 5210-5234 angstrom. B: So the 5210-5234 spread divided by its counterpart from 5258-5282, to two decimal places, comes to 1.00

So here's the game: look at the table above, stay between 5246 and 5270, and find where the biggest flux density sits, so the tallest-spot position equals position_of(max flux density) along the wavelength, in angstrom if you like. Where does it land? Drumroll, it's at 5251.0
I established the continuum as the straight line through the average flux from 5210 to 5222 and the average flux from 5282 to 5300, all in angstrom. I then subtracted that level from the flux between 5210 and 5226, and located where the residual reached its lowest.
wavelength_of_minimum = 5212.0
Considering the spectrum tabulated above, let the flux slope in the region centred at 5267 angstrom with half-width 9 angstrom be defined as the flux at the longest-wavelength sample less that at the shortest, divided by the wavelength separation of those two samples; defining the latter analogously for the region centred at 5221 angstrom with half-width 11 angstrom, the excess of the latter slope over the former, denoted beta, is 0.13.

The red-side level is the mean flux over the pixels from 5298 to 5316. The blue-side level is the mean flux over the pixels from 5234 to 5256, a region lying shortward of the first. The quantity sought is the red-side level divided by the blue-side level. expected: 0.984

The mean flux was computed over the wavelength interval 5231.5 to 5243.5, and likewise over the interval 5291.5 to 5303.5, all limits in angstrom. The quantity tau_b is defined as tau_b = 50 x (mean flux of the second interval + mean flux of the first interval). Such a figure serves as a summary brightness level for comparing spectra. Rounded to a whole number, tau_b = 4377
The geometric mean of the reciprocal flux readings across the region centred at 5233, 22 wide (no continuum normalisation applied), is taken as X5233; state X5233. 0.0225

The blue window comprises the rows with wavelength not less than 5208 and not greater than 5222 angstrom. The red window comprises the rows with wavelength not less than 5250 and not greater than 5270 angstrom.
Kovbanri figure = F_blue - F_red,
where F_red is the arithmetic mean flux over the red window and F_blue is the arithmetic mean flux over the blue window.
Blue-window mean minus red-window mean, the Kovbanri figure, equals 1.6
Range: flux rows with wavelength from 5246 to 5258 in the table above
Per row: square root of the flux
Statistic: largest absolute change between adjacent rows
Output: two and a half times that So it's 0.18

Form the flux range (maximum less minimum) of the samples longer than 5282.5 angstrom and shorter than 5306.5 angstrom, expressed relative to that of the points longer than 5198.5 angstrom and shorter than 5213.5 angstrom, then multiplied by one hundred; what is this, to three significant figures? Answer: 195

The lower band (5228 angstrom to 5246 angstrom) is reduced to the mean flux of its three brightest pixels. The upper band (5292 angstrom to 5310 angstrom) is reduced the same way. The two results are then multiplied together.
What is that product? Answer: 1967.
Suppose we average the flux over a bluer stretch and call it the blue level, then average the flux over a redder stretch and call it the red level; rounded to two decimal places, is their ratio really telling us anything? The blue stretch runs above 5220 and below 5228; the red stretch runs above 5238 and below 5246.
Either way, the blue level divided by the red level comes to 1.02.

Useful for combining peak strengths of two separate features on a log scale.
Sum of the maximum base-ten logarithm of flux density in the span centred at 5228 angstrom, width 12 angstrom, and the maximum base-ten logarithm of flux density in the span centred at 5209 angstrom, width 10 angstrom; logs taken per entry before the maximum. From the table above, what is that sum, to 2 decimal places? 3.31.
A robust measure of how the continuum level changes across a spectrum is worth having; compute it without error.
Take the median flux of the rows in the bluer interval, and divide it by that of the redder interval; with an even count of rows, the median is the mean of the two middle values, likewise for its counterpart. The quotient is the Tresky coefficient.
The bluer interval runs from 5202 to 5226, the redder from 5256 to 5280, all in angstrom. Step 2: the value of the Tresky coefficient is 1.04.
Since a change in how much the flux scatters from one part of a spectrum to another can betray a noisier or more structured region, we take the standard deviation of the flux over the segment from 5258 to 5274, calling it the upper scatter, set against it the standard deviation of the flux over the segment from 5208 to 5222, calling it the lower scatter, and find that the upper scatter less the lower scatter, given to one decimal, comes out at 0.2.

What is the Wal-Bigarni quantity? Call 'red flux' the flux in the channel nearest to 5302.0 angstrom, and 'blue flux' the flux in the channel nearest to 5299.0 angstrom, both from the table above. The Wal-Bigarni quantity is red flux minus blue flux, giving 1.9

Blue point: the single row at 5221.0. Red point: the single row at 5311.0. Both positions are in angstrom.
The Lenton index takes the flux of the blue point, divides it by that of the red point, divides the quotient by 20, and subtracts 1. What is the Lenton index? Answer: -0.947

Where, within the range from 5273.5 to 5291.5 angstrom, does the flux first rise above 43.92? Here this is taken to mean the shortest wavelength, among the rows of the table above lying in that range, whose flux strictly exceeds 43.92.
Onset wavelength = 5281.0 angstrom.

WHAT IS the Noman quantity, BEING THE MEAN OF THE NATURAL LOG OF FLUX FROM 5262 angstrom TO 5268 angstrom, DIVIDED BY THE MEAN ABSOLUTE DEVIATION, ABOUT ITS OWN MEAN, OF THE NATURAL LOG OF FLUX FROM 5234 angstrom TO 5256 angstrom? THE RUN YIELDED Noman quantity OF 477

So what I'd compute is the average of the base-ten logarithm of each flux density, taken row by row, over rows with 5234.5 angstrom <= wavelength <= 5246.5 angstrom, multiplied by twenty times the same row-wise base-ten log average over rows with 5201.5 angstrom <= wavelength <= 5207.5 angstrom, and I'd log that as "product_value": 54.2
